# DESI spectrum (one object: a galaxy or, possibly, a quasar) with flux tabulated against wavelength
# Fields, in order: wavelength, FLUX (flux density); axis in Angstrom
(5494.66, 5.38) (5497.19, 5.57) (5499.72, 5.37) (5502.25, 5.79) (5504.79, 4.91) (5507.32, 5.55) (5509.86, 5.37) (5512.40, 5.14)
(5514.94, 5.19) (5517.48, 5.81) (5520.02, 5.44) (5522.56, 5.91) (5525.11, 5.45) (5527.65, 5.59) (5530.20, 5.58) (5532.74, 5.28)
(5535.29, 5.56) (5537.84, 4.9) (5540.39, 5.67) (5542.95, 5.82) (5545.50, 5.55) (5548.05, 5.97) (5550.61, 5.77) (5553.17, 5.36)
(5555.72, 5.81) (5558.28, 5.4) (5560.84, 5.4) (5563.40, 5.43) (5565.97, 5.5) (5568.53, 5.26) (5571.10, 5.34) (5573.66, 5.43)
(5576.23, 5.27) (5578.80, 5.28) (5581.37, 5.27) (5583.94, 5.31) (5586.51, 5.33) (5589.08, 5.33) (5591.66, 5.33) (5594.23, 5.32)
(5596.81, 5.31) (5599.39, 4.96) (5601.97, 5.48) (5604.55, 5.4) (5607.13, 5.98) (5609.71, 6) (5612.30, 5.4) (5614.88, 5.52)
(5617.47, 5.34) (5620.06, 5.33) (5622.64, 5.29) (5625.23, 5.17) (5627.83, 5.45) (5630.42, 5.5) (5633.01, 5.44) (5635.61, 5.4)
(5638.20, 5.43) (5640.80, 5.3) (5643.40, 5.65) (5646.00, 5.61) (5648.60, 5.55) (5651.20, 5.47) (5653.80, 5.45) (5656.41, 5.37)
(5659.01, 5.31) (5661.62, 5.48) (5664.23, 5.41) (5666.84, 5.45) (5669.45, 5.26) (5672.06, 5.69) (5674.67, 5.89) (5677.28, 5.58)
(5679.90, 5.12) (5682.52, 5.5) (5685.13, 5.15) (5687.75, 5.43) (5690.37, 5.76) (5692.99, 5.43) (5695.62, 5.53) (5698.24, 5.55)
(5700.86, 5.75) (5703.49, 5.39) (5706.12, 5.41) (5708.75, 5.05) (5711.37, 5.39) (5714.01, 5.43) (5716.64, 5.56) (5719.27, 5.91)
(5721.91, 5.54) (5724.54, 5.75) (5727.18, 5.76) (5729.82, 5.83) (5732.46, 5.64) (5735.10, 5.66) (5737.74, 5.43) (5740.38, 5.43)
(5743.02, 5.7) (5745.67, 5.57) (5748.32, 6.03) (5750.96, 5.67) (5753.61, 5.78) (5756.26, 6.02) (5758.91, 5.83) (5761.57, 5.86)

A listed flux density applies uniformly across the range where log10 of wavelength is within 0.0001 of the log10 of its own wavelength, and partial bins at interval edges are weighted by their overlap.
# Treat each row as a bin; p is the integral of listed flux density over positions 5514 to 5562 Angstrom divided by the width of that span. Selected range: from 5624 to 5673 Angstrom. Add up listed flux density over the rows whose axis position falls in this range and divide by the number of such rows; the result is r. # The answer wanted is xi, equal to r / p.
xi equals 0.98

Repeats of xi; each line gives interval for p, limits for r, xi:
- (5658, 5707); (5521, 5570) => 1.01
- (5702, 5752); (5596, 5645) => 0.97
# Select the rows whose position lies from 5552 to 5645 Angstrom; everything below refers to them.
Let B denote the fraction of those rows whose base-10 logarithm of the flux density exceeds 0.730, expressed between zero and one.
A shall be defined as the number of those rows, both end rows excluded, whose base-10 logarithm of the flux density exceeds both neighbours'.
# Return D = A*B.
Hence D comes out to 4.50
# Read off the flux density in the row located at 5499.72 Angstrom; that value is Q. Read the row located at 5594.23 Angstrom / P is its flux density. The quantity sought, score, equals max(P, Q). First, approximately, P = 5.32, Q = 5.37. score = 5.37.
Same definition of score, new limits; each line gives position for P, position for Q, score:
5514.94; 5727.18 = 5.76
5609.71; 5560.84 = 6.00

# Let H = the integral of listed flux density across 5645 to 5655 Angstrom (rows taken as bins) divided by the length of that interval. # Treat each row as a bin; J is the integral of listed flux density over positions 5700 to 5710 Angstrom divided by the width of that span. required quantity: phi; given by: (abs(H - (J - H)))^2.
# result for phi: 32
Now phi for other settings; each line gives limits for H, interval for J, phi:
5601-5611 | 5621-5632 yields 37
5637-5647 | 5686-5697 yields 30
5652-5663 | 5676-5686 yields 30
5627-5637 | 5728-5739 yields 28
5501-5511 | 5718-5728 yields 26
